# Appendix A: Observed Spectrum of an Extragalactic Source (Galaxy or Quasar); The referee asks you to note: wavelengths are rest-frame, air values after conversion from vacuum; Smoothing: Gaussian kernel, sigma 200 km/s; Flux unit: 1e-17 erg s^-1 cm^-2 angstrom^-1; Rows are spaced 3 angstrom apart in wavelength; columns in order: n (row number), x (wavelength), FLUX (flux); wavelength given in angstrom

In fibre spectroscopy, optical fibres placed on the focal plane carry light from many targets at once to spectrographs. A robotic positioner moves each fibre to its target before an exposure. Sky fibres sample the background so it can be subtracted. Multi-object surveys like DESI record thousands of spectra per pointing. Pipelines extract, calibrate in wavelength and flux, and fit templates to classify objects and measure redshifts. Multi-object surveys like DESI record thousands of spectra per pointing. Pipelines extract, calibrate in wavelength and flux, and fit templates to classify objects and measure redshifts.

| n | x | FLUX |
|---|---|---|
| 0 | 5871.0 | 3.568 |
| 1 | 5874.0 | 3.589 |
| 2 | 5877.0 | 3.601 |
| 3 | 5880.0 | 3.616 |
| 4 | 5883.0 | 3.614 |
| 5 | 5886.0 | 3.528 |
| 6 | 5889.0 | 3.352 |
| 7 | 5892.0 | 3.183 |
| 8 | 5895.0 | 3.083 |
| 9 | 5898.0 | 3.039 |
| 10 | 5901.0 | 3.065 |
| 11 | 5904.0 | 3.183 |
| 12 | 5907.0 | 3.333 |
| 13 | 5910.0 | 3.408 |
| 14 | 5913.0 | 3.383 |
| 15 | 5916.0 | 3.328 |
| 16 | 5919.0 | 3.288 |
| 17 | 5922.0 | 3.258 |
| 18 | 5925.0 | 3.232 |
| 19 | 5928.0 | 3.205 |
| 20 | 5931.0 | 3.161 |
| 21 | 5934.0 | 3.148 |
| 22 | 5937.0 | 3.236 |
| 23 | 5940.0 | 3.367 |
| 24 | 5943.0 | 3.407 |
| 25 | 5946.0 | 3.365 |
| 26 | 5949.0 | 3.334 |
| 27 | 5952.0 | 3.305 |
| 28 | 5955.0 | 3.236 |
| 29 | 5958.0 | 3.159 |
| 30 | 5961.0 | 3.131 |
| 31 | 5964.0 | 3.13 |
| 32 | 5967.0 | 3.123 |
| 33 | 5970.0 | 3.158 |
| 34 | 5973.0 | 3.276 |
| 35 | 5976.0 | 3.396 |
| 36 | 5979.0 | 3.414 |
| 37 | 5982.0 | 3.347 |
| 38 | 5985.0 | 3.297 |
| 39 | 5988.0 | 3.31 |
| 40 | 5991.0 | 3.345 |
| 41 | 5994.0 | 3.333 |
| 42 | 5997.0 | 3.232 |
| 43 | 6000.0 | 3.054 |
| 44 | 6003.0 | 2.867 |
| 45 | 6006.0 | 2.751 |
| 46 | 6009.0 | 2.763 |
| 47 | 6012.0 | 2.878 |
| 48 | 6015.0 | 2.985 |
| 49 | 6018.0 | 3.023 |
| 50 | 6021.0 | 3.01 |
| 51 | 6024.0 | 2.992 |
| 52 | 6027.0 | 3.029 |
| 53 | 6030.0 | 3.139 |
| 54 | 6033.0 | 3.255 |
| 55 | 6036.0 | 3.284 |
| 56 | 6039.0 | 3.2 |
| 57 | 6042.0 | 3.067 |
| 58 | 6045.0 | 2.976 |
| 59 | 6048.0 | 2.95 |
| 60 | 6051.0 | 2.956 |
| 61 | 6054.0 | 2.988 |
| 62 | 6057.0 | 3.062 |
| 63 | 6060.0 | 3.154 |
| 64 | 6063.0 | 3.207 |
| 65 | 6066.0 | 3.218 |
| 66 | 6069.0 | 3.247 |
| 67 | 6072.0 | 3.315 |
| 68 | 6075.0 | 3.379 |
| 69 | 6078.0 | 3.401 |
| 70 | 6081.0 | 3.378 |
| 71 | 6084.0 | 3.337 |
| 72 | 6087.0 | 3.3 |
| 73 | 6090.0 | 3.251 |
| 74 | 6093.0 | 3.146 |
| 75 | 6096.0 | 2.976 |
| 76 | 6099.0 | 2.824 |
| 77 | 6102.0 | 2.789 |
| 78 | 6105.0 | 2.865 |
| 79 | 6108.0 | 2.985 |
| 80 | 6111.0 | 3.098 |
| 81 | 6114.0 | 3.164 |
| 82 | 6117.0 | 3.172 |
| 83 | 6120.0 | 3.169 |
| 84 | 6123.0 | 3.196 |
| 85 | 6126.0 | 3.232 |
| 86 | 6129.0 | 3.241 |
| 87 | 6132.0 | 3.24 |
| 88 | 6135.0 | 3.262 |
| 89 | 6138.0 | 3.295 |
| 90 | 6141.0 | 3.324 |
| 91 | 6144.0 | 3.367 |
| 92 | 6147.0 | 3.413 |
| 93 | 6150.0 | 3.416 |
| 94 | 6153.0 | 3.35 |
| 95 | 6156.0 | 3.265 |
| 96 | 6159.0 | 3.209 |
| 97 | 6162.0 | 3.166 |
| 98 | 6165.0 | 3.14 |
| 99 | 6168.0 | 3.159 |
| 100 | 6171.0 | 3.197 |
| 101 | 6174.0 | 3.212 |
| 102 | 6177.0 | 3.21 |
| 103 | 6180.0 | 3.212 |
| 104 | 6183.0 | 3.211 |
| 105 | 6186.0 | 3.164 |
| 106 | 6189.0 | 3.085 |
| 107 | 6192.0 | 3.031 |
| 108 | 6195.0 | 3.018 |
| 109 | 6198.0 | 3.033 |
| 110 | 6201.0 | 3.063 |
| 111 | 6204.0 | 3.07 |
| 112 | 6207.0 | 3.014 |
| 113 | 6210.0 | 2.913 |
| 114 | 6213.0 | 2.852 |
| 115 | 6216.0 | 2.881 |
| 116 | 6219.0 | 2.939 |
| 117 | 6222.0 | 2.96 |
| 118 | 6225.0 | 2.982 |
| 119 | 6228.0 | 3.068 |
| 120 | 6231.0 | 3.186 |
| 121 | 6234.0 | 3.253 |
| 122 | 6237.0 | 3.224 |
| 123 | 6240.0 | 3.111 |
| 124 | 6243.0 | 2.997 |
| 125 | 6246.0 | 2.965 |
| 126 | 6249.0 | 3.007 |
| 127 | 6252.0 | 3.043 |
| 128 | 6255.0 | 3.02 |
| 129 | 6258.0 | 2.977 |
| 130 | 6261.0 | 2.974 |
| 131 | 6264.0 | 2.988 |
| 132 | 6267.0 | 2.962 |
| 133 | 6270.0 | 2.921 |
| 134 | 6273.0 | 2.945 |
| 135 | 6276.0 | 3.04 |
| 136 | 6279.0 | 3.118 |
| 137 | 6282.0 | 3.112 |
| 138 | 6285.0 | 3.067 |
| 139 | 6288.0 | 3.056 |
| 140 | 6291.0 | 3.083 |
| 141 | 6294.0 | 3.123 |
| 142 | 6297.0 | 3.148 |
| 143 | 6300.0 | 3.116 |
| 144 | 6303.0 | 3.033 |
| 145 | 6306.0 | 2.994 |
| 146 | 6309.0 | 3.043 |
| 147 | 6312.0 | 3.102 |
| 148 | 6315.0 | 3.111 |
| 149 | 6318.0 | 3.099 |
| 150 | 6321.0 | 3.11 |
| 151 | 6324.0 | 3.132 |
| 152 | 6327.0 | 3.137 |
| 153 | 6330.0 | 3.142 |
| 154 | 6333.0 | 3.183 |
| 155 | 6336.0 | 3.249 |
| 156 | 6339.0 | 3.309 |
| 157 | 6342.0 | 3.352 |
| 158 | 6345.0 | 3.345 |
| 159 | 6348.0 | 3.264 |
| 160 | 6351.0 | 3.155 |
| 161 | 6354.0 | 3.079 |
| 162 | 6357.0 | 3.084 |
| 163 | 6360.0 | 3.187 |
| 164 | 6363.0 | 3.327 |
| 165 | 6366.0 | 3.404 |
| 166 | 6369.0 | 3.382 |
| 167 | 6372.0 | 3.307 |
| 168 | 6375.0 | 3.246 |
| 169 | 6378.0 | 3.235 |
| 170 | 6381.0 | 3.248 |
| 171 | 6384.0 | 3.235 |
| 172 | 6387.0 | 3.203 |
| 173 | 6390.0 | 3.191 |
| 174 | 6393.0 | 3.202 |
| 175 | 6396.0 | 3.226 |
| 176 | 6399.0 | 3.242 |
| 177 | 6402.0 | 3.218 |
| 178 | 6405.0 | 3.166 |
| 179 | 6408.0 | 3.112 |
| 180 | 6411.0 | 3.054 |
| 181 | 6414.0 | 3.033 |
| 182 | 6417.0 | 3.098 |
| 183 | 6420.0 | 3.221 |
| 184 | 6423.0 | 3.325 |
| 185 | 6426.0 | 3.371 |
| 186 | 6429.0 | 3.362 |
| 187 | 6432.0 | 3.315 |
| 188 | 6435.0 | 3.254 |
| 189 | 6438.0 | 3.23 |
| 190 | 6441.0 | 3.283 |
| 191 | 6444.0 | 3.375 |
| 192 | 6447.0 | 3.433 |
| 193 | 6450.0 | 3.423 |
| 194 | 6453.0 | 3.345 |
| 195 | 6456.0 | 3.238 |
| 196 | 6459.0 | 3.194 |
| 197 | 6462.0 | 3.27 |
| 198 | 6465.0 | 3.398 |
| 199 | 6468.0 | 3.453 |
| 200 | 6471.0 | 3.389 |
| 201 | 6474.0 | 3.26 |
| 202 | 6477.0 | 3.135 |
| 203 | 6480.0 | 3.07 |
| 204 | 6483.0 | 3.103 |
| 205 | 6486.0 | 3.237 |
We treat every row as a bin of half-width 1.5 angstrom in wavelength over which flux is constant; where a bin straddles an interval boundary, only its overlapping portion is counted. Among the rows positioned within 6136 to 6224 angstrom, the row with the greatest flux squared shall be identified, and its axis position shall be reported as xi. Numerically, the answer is 6150.0 angstrom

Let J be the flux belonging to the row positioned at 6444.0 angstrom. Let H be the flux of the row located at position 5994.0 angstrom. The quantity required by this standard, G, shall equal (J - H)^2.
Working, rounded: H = 3.333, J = 3.375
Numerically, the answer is 0.0018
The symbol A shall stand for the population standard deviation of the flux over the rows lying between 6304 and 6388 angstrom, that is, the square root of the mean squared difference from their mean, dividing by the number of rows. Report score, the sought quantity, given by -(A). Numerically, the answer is -0.106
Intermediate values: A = 0.106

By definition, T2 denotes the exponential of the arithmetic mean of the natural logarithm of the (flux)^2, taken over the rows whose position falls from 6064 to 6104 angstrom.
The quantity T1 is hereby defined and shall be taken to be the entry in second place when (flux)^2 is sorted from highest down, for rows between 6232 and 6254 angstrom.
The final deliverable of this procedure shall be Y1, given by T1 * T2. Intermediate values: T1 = 10.4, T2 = 10.2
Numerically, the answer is 106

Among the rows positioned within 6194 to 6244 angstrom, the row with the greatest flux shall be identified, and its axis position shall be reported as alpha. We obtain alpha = 6234.0 angstrom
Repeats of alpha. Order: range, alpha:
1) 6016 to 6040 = 6036.0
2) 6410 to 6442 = 6426.0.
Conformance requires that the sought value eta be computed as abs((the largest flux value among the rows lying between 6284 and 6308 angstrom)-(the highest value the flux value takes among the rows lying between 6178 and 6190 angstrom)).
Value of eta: 0.06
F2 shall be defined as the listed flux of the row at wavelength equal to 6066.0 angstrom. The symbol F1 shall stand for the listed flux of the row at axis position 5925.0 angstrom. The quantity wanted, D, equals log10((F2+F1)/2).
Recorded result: 0.509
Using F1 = 3.232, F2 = 3.218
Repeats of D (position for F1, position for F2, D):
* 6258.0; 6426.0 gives 0.502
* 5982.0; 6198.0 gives 0.504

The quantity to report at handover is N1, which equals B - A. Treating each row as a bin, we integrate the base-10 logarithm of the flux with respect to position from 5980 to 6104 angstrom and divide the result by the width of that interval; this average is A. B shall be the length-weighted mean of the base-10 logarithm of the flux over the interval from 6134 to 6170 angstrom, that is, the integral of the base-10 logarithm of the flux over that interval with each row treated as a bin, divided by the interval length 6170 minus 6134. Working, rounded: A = 0.494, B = 0.516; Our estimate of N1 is 0.022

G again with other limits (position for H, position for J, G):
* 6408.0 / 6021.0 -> 0.0104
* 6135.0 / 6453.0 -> 0.0069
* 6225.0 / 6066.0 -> 0.0557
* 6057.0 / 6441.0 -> 0.0488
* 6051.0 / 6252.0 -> 0.0076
